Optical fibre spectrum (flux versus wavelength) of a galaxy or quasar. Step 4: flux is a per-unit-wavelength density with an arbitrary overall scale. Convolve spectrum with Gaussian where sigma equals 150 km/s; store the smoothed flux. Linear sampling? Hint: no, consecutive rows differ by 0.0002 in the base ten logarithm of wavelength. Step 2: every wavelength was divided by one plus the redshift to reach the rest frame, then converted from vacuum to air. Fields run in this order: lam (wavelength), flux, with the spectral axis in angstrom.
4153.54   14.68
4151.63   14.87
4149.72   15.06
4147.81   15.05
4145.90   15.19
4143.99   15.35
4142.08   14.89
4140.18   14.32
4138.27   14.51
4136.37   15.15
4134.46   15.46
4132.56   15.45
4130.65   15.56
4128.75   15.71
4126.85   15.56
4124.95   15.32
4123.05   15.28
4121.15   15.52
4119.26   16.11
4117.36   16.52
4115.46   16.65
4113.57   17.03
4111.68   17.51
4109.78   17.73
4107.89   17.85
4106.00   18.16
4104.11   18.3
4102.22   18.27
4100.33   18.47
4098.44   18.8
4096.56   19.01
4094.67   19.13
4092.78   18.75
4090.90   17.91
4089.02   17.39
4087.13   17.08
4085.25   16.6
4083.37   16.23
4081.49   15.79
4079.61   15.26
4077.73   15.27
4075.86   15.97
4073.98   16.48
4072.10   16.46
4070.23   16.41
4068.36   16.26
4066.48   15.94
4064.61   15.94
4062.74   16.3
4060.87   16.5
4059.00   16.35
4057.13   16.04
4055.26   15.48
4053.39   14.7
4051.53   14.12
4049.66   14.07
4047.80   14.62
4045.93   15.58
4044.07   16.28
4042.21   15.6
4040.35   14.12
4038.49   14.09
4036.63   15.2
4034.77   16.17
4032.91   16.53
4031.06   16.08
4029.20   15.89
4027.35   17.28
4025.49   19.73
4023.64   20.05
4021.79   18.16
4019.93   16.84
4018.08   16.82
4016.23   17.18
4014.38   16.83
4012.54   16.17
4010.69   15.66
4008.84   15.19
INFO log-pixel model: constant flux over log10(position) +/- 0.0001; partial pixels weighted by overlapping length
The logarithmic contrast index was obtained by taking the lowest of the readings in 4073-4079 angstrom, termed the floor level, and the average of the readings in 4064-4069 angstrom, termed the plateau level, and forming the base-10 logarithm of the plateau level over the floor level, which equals 0.02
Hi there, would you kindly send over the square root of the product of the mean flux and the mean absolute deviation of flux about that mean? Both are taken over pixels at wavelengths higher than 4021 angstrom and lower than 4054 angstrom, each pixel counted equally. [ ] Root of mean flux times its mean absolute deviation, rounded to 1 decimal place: 4.7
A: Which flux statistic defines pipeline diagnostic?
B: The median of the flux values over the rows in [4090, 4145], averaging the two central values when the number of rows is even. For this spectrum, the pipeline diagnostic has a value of 16.5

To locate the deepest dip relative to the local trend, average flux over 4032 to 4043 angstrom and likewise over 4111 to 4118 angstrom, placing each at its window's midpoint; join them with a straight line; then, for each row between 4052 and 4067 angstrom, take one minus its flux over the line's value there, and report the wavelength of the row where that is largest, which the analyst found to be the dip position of 4053.39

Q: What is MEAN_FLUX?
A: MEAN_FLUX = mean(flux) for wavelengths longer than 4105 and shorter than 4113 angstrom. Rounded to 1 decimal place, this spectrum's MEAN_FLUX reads 17.8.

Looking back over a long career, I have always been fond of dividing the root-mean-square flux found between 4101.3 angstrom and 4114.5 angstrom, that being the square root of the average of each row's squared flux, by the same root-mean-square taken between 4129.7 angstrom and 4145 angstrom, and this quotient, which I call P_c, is 1.18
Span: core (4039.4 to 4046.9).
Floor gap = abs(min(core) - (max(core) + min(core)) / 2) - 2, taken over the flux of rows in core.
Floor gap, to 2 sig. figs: -0.92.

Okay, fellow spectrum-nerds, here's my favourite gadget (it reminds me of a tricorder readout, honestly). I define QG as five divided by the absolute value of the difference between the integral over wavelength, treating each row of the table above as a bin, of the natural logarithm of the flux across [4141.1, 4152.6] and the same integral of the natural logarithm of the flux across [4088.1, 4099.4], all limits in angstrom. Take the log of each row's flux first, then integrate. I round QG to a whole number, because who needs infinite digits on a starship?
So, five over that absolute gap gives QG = 3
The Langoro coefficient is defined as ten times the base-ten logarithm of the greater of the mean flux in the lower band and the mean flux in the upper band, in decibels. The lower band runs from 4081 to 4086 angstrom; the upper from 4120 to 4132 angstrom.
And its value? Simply 12.10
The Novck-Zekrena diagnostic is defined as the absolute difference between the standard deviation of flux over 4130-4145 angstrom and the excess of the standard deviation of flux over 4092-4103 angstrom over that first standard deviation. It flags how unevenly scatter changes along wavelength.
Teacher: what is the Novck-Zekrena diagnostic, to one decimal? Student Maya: 0.6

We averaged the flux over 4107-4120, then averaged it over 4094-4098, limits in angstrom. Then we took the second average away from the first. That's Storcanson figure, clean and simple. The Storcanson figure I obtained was -2.0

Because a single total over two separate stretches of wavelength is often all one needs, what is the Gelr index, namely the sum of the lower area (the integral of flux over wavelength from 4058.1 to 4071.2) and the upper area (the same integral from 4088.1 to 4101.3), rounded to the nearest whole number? 457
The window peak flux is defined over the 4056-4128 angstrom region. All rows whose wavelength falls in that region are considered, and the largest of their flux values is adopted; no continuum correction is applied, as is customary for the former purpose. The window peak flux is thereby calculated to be 19.13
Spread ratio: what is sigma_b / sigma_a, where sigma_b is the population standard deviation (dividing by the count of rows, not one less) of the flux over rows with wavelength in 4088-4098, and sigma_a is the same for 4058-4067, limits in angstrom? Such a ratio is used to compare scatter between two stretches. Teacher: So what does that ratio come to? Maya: 3.0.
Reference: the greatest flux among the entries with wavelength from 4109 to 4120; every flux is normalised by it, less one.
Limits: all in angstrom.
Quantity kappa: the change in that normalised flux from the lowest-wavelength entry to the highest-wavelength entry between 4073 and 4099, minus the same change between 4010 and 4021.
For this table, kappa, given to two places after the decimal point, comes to 0.06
